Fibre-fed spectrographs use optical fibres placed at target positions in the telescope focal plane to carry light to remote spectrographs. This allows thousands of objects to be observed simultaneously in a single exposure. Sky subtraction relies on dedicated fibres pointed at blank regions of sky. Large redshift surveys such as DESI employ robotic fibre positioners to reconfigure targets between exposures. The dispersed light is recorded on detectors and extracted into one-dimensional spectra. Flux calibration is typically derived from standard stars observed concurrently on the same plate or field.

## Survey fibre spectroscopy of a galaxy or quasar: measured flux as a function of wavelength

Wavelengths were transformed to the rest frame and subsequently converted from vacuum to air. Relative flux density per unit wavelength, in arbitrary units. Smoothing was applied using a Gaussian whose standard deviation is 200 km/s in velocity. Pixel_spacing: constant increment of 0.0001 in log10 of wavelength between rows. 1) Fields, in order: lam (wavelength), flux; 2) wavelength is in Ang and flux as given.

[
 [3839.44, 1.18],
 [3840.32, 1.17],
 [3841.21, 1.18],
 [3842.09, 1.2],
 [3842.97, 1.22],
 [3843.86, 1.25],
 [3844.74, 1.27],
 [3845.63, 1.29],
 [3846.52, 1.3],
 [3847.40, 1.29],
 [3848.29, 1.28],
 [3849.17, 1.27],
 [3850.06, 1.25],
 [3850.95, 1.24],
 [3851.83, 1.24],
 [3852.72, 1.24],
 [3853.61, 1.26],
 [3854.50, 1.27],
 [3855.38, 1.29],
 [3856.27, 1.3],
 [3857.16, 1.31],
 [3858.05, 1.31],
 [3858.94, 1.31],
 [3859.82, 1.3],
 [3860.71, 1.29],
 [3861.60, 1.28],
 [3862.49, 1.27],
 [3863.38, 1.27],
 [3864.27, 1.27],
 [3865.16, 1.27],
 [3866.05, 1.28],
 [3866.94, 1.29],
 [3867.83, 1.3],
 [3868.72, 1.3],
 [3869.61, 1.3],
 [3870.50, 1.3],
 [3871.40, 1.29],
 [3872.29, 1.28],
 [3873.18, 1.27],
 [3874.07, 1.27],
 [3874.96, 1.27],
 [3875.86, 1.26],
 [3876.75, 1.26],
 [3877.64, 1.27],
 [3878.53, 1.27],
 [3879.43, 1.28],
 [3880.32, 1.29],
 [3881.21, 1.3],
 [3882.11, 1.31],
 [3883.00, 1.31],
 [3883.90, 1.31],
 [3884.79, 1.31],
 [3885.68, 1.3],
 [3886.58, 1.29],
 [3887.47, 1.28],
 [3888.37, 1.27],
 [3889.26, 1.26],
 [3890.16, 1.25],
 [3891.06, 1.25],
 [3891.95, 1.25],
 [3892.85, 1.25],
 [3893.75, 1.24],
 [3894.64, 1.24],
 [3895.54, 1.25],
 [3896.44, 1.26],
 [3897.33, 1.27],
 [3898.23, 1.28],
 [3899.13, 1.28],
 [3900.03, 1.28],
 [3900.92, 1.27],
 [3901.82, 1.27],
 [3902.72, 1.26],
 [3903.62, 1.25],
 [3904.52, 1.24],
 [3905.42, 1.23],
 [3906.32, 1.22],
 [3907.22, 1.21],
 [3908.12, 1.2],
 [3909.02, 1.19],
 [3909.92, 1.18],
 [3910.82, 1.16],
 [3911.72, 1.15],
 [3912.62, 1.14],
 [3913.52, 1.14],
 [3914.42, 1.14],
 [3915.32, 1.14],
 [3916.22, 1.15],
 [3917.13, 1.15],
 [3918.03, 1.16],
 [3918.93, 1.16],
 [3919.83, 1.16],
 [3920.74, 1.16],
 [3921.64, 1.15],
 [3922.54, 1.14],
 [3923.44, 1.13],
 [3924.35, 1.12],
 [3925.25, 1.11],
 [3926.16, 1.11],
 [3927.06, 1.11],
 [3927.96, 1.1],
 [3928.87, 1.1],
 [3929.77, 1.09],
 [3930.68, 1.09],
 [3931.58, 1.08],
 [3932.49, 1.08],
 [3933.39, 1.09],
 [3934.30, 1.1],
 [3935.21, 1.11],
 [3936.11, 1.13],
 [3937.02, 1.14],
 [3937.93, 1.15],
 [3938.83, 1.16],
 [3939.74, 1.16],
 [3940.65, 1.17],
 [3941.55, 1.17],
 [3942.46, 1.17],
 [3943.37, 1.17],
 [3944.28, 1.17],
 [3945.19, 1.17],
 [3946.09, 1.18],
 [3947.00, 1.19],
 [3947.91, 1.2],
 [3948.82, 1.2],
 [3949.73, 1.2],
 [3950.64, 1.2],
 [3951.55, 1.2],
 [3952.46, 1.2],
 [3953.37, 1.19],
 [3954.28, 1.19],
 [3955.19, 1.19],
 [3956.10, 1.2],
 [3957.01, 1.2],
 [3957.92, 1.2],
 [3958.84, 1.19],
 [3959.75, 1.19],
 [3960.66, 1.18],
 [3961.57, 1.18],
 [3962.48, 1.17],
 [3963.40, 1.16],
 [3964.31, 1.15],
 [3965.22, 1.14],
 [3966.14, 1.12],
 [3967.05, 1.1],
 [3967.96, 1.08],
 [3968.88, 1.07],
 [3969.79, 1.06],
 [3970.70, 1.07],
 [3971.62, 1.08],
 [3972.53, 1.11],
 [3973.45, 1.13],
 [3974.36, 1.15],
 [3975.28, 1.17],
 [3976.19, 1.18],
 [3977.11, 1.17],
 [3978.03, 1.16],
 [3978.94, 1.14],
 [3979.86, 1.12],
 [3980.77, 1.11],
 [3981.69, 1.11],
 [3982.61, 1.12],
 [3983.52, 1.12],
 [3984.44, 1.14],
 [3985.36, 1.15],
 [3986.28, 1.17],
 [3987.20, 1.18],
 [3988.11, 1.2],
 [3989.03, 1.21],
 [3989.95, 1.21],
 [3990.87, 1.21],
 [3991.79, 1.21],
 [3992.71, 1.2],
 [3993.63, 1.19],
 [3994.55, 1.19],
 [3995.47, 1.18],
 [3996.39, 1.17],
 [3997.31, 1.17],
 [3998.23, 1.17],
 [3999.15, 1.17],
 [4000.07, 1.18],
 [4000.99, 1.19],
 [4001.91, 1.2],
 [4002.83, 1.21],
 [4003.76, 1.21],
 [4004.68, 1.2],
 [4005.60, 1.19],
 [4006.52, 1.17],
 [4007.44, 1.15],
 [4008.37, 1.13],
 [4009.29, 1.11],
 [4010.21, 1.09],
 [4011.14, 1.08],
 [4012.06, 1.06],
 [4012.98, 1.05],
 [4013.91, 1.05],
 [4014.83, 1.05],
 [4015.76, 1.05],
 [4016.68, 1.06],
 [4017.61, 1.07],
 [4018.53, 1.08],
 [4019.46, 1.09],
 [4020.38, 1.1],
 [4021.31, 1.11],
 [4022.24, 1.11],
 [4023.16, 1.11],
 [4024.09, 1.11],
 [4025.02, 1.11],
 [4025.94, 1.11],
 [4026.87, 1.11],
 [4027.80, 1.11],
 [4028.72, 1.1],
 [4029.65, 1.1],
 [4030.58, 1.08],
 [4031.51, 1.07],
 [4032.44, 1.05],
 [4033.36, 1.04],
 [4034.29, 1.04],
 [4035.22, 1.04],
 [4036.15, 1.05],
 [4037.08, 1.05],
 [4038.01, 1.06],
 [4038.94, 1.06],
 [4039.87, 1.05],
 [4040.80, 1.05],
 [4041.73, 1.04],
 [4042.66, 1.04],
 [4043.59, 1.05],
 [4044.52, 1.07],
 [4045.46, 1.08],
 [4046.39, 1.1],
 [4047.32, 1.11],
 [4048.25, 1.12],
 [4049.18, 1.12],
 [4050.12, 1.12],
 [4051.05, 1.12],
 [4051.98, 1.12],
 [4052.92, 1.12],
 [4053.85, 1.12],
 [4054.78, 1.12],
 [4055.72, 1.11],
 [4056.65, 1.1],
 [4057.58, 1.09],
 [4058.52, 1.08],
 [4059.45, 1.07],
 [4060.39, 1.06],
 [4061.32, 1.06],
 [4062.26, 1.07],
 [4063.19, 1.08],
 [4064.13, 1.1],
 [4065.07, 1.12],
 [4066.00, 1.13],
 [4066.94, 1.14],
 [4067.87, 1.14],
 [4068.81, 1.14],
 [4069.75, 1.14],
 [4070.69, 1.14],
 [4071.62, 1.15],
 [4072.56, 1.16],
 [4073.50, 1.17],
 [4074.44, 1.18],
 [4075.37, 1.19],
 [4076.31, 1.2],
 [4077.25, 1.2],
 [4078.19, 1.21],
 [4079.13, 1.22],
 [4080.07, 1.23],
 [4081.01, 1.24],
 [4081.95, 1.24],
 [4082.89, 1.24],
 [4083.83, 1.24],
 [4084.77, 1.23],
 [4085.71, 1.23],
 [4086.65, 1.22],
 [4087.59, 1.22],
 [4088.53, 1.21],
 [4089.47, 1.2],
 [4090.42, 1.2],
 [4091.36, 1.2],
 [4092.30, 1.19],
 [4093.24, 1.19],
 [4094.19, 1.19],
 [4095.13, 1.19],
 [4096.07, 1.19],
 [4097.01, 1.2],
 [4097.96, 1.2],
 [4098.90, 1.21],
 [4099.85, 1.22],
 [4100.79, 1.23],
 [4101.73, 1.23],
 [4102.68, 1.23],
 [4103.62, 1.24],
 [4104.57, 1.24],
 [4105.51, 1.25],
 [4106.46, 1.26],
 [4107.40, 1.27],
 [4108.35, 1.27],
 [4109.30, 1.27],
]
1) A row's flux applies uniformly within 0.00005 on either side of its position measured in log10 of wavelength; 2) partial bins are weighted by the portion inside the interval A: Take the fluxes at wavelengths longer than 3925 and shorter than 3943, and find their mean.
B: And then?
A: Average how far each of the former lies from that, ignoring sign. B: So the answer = 0.028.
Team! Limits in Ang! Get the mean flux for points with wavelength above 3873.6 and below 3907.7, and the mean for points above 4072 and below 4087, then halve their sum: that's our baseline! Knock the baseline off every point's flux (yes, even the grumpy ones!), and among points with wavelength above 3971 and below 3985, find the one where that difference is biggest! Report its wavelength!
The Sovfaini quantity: 3976.19 Ang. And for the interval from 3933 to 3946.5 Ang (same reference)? 3946.09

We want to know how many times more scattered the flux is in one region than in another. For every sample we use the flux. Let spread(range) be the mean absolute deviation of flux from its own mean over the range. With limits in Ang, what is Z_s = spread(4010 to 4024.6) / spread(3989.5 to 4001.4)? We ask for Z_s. 1.6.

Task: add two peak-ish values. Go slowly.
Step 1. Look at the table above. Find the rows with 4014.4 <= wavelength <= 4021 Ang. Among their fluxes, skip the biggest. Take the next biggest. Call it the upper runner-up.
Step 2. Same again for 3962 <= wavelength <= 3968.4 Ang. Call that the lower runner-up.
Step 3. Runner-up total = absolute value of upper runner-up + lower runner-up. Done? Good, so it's 2.25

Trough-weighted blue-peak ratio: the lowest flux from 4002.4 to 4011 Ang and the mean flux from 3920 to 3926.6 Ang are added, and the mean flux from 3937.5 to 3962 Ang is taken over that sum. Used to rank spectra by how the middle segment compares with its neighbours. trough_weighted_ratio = 0.53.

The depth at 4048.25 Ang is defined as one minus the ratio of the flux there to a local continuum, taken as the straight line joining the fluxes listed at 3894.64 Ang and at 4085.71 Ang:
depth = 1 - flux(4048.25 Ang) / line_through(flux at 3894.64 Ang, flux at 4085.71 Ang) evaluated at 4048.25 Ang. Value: 0.091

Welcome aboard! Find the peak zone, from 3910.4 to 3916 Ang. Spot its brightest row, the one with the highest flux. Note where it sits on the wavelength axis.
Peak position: 3910.82 Ang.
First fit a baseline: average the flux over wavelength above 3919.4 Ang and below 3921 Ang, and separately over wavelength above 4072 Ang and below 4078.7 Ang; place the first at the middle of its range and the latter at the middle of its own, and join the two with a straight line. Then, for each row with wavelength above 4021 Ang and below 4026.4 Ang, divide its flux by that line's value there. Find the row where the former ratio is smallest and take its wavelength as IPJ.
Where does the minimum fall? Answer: 4025.94 Ang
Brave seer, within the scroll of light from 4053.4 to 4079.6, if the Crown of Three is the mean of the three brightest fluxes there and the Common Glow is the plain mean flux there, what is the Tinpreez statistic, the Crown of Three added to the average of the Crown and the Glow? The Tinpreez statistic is 2.38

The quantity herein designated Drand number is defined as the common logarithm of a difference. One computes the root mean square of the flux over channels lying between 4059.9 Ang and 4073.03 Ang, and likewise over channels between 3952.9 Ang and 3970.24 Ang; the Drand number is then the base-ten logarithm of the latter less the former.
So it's -1.4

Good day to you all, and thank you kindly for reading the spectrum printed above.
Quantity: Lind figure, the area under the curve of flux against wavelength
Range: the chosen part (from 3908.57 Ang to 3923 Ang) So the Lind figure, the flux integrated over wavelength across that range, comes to 16.7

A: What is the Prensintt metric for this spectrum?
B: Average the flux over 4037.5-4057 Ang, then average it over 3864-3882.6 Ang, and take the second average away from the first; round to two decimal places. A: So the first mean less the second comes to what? -0.19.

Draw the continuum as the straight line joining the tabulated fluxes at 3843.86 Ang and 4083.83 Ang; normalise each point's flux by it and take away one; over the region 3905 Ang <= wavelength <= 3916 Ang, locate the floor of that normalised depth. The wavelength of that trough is 3912.62 Ang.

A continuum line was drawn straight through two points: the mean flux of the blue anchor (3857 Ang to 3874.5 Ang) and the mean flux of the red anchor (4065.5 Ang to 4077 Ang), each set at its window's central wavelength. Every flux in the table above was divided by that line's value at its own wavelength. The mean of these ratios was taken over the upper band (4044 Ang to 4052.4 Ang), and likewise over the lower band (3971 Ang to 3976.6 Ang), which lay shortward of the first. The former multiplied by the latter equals 0.88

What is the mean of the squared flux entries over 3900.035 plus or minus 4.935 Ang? 1.6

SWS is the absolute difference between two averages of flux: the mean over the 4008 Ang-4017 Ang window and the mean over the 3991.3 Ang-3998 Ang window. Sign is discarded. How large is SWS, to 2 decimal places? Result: 0.11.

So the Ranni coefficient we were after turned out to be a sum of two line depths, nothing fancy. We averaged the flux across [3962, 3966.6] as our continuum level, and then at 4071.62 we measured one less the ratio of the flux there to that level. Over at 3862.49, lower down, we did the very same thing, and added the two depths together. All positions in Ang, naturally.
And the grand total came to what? -0.11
